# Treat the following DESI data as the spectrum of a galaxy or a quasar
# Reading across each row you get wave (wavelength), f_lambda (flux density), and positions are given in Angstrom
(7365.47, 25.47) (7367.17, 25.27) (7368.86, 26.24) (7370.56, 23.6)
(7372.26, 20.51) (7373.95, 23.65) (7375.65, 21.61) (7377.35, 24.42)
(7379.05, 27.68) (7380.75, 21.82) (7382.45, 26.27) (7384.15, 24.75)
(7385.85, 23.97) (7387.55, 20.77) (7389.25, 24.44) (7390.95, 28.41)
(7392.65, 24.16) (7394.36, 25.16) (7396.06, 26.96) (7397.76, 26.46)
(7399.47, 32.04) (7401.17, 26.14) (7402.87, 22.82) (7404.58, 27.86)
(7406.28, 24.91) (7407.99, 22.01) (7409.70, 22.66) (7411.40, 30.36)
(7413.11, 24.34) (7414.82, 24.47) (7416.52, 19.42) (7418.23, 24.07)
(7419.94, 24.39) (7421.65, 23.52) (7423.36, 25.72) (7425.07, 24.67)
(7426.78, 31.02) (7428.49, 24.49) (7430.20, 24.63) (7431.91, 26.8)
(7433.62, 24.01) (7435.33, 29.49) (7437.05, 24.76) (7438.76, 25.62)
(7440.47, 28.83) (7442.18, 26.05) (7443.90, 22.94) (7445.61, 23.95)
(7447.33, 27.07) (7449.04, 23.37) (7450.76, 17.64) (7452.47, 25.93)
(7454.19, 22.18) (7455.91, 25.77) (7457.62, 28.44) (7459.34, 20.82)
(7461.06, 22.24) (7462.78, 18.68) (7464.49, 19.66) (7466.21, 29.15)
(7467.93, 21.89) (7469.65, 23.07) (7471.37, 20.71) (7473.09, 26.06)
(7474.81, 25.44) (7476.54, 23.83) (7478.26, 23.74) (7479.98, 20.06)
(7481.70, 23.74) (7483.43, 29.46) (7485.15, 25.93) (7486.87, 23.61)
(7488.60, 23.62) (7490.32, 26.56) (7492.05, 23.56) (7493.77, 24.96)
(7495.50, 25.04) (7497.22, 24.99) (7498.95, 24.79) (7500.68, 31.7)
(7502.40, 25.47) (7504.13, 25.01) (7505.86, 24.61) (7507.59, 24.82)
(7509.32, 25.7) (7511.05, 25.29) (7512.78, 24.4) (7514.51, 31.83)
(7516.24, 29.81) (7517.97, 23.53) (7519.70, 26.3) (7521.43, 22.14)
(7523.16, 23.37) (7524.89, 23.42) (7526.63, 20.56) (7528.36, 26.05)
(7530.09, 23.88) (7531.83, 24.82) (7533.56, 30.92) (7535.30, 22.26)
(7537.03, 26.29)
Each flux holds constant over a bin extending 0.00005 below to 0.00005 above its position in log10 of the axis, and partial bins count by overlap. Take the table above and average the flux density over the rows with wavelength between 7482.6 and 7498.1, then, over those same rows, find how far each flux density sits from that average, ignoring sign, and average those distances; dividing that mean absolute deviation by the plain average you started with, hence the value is 0.053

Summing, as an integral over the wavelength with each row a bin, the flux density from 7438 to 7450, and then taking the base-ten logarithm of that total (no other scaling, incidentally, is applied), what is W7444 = 2.48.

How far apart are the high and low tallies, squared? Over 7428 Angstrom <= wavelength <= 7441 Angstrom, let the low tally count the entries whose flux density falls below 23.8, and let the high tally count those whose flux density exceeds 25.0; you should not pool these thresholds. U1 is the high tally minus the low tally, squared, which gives 16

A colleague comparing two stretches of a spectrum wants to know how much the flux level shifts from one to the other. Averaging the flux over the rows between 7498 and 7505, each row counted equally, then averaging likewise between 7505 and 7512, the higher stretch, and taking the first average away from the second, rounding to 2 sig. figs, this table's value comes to -1.6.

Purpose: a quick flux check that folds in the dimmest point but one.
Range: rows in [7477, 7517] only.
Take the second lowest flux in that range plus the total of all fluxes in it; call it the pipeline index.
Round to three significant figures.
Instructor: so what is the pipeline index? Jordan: 612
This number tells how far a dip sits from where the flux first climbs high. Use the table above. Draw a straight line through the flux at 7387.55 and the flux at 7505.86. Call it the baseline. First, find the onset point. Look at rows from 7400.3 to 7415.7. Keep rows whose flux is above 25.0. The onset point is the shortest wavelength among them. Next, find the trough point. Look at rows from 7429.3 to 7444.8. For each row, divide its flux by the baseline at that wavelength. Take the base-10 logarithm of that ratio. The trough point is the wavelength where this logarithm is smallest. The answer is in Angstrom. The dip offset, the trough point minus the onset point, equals 42.7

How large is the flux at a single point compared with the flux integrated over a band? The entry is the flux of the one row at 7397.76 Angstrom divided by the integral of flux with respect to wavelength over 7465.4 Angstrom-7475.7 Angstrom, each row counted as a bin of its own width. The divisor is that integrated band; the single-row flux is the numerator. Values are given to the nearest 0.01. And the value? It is 0.11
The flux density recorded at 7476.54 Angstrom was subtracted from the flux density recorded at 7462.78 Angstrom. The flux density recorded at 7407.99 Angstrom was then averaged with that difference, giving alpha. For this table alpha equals 8.4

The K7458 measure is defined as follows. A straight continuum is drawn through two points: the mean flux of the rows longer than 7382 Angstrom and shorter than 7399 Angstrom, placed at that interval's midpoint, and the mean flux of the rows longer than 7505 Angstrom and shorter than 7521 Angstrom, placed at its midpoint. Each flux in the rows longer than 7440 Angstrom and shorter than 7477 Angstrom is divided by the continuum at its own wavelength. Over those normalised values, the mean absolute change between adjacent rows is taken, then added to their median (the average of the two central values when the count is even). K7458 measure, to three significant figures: 1.06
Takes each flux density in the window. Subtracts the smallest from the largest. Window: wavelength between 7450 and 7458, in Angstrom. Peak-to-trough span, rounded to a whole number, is 11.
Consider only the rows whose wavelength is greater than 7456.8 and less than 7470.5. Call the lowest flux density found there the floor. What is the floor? 18.68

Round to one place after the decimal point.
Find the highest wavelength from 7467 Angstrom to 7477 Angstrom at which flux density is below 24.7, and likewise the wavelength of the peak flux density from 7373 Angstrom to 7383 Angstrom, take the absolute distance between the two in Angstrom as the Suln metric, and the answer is 97.5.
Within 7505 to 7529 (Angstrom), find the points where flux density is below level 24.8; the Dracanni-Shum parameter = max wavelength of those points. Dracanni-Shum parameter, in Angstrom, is 7526.63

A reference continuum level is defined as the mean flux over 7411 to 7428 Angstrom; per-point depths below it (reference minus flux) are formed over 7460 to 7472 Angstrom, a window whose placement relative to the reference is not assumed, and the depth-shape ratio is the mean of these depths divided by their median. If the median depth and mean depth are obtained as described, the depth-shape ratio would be 0.9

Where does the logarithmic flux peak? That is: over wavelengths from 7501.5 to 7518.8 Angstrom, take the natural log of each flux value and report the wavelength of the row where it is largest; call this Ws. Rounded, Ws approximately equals 7514.51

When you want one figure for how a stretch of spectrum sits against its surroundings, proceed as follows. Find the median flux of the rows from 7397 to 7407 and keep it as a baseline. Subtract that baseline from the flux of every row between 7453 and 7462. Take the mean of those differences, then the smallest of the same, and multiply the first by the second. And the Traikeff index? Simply 13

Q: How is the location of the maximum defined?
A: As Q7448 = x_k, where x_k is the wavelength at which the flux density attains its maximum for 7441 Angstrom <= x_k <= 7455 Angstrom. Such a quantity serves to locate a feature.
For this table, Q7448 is 7447.33 Angstrom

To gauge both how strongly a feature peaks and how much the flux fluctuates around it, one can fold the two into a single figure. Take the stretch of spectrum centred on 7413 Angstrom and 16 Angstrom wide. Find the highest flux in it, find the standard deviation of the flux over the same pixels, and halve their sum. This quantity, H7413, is 16.6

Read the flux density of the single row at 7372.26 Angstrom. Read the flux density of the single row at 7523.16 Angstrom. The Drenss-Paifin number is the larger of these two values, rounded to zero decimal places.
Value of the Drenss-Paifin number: 23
